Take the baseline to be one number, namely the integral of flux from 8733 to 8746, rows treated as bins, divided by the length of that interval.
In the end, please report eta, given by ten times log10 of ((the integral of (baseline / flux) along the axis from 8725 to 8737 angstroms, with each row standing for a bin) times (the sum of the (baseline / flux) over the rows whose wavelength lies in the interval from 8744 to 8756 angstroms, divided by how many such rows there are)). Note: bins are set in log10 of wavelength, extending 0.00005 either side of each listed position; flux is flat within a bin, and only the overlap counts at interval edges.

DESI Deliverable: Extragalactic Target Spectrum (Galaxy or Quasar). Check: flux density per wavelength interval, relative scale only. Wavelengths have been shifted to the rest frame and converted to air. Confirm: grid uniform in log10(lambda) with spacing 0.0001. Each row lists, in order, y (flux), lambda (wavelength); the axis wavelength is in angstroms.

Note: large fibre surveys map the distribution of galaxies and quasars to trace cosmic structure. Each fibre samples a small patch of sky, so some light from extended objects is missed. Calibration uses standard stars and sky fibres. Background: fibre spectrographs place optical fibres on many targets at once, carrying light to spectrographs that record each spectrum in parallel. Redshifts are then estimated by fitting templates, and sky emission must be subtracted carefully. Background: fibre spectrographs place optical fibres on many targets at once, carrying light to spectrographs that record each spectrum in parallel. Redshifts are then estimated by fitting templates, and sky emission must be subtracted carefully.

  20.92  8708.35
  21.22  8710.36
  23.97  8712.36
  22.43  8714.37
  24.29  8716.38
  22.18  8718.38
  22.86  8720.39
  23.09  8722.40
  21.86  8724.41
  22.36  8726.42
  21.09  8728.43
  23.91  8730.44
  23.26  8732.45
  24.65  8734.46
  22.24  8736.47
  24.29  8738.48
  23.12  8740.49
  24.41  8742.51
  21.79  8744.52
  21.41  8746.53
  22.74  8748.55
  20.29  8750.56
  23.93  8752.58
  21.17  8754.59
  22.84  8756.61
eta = 11.2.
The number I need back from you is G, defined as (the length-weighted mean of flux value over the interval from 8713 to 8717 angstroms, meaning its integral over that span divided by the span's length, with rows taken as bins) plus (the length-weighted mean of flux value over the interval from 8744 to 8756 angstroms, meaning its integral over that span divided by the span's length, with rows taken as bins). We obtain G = 45.2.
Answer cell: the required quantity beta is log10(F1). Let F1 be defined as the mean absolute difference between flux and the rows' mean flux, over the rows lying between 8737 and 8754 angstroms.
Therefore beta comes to 0.08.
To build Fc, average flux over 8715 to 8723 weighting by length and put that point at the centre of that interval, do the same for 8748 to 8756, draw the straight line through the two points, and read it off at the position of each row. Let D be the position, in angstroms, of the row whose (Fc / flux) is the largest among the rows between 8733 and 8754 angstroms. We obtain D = 8750.56 angstroms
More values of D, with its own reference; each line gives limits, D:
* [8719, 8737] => 8728.43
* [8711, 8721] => 8718.38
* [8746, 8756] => 8750.56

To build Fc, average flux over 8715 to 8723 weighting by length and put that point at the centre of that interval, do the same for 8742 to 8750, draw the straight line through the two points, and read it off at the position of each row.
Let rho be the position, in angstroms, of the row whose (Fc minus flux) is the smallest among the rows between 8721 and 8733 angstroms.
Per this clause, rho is 8730.44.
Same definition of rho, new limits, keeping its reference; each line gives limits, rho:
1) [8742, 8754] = 8742.51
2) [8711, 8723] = 8716.38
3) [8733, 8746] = 8734.46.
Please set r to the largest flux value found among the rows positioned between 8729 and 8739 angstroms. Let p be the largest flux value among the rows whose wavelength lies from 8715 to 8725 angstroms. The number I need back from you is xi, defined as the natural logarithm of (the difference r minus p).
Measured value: -1.02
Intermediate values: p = 24.29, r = 24.65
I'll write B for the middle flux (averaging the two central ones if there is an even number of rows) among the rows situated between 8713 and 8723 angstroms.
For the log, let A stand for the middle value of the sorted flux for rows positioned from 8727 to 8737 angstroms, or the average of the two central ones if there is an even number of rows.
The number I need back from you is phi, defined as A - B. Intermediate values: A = 23.3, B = 22.9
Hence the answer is 0.4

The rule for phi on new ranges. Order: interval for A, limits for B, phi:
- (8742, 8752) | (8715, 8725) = -1.1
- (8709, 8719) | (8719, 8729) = 0.1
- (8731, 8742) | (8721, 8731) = 0.9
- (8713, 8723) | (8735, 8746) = -0.3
